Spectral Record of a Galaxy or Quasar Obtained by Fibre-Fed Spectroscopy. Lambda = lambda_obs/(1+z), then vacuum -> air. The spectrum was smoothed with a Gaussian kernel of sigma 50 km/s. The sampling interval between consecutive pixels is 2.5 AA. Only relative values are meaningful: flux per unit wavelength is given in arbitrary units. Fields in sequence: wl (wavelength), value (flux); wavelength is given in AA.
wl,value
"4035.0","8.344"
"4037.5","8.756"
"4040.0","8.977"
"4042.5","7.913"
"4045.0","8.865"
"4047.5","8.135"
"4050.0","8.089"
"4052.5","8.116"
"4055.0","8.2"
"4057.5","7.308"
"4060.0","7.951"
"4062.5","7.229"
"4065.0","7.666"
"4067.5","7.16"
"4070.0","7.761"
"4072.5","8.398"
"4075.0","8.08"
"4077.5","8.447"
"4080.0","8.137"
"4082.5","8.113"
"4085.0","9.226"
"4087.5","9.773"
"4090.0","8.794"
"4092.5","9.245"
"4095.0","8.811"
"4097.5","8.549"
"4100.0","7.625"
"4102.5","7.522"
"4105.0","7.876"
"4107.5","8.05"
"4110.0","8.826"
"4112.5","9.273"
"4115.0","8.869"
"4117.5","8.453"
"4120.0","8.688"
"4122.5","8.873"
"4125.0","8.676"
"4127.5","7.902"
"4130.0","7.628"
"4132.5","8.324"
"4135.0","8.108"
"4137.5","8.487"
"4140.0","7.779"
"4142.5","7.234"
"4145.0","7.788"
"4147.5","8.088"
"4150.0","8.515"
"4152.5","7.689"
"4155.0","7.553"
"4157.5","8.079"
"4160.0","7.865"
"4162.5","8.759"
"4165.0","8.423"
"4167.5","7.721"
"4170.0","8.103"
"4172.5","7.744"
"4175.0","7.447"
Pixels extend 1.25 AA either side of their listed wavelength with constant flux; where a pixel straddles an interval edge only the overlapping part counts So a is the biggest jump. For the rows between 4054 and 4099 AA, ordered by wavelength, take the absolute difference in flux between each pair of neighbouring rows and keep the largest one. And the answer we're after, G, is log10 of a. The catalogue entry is 0.05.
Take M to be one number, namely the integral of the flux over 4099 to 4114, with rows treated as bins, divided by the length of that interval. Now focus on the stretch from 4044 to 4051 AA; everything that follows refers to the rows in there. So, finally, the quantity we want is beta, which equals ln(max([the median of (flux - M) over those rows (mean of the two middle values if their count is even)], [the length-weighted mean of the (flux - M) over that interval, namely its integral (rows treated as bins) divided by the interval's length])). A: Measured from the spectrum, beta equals -2.0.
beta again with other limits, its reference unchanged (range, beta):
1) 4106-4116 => -0.5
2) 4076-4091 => -0.7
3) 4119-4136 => -2.2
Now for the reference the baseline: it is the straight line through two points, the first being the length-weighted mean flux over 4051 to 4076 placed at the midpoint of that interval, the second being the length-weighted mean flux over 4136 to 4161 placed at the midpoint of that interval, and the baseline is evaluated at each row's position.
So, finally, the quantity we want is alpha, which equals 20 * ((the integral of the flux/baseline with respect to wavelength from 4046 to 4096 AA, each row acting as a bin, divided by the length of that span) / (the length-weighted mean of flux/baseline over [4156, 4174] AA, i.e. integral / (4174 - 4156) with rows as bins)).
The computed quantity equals 20.72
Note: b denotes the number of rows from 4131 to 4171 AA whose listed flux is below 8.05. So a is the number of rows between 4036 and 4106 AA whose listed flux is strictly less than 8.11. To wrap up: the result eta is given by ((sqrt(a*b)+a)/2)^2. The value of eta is 112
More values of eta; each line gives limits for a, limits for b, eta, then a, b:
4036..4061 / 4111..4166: 23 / 4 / 8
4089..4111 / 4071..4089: 4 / 4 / 0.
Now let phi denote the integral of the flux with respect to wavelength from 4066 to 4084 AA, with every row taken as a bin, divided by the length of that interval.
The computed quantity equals 8.0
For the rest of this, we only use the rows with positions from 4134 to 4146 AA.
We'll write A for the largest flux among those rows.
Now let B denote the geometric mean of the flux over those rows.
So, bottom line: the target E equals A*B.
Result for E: 66.8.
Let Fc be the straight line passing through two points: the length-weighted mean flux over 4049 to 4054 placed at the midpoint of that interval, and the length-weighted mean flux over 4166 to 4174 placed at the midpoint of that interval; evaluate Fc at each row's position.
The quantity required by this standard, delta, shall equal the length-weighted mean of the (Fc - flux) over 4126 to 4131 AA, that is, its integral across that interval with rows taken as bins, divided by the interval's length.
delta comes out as 0.1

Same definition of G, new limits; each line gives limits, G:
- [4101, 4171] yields -0.05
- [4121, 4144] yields -0.11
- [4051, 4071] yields -0.05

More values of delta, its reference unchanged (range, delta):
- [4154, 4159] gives 0.1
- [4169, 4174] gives 0.0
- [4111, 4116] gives -1.1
